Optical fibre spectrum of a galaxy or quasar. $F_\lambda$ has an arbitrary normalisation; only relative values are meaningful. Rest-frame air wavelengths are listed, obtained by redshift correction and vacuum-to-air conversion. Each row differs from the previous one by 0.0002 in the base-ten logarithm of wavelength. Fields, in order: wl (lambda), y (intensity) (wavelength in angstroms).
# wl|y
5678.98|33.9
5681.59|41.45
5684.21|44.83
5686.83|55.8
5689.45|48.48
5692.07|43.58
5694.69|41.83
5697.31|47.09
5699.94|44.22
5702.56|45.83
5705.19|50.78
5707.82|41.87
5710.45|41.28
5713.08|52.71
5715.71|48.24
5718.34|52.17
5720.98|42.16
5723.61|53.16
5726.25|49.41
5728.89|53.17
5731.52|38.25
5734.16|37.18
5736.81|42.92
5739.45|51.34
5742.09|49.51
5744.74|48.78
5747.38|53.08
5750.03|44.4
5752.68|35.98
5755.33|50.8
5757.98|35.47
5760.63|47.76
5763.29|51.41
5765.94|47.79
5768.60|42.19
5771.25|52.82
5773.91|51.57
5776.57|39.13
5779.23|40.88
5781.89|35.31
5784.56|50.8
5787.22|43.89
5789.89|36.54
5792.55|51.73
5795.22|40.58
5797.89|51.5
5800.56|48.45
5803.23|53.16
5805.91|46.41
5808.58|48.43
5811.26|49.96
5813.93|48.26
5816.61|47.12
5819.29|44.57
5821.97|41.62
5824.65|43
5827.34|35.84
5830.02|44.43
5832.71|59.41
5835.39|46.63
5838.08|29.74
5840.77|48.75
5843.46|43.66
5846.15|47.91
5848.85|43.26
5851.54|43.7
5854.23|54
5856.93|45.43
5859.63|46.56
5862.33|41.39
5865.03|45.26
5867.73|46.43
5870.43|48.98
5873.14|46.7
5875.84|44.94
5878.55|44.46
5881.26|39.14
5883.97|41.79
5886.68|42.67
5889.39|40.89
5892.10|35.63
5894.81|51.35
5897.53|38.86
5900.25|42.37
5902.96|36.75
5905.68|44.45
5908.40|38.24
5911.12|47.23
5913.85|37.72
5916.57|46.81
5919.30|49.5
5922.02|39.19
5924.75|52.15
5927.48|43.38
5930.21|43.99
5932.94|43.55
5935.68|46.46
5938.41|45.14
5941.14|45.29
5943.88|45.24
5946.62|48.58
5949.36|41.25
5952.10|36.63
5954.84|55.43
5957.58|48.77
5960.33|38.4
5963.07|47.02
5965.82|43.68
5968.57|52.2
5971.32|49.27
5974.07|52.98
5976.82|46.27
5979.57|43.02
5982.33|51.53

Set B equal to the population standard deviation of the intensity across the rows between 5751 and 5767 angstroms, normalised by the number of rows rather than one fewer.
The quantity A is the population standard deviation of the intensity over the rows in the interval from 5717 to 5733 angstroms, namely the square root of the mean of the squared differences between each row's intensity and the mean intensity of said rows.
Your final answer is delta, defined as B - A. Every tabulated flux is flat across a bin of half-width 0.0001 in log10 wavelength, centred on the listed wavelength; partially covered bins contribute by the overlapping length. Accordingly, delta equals 0.8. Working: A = 5.8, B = 6.6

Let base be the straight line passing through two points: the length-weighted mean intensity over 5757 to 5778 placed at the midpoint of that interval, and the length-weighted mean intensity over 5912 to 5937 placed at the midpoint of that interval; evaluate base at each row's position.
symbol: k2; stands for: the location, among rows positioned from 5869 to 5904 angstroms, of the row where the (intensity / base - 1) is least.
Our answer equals 5892.10 angstroms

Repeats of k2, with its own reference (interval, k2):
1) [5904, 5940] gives 5913.85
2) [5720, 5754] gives 5752.68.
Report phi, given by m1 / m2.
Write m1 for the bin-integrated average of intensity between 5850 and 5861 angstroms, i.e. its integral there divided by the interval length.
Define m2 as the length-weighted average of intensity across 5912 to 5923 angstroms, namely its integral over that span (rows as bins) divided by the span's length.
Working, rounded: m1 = 47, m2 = 43.6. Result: 1.09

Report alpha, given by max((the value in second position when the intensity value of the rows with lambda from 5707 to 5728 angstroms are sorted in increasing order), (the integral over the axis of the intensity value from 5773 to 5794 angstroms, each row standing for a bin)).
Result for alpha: 915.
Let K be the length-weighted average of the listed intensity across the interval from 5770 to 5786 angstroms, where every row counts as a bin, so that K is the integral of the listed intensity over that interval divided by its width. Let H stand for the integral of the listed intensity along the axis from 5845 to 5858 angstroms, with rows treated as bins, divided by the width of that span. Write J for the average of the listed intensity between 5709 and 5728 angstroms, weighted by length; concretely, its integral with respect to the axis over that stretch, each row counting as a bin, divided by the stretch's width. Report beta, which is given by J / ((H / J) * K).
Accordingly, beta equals 1.11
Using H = 47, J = 49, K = 45.0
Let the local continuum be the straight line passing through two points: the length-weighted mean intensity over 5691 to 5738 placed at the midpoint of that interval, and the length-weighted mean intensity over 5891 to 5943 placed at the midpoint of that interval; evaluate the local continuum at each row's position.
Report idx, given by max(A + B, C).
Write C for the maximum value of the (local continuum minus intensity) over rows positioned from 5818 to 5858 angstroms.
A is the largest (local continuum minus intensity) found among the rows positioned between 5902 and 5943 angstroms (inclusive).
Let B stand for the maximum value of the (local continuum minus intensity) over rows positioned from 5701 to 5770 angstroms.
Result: 17.0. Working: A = 7.0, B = 9.9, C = 15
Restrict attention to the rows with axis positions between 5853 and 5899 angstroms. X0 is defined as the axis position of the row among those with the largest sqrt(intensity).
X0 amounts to 5854.23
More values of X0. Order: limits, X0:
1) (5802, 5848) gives 5832.71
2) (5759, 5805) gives 5803.23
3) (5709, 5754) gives 5728.89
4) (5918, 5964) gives 5954.84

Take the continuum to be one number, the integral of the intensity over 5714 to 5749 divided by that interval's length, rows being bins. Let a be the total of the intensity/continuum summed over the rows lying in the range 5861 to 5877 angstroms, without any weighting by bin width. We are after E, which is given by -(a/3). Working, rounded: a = 6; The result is -2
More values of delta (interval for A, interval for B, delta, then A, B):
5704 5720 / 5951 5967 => 1.7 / 4.7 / 6.4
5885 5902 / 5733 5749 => 0.6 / 4.8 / 5.5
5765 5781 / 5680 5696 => -0.3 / 5.3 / 5.0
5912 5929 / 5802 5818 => -3.0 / 5.2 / 2.2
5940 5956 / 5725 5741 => 0.4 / 5.8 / 6.3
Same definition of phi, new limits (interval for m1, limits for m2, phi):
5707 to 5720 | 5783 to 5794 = 1.04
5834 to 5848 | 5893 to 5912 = 1.02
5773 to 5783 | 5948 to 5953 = 1.06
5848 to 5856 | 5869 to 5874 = 0.98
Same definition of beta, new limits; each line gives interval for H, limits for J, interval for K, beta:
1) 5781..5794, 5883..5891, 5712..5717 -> 0.78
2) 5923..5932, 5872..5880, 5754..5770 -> 0.97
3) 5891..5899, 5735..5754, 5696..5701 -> 1.11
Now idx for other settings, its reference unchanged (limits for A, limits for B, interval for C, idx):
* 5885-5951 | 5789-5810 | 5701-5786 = 16.8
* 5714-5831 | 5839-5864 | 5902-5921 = 12.8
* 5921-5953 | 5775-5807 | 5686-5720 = 16.5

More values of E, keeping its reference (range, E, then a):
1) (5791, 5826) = -4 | 13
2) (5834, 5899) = -7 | 22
